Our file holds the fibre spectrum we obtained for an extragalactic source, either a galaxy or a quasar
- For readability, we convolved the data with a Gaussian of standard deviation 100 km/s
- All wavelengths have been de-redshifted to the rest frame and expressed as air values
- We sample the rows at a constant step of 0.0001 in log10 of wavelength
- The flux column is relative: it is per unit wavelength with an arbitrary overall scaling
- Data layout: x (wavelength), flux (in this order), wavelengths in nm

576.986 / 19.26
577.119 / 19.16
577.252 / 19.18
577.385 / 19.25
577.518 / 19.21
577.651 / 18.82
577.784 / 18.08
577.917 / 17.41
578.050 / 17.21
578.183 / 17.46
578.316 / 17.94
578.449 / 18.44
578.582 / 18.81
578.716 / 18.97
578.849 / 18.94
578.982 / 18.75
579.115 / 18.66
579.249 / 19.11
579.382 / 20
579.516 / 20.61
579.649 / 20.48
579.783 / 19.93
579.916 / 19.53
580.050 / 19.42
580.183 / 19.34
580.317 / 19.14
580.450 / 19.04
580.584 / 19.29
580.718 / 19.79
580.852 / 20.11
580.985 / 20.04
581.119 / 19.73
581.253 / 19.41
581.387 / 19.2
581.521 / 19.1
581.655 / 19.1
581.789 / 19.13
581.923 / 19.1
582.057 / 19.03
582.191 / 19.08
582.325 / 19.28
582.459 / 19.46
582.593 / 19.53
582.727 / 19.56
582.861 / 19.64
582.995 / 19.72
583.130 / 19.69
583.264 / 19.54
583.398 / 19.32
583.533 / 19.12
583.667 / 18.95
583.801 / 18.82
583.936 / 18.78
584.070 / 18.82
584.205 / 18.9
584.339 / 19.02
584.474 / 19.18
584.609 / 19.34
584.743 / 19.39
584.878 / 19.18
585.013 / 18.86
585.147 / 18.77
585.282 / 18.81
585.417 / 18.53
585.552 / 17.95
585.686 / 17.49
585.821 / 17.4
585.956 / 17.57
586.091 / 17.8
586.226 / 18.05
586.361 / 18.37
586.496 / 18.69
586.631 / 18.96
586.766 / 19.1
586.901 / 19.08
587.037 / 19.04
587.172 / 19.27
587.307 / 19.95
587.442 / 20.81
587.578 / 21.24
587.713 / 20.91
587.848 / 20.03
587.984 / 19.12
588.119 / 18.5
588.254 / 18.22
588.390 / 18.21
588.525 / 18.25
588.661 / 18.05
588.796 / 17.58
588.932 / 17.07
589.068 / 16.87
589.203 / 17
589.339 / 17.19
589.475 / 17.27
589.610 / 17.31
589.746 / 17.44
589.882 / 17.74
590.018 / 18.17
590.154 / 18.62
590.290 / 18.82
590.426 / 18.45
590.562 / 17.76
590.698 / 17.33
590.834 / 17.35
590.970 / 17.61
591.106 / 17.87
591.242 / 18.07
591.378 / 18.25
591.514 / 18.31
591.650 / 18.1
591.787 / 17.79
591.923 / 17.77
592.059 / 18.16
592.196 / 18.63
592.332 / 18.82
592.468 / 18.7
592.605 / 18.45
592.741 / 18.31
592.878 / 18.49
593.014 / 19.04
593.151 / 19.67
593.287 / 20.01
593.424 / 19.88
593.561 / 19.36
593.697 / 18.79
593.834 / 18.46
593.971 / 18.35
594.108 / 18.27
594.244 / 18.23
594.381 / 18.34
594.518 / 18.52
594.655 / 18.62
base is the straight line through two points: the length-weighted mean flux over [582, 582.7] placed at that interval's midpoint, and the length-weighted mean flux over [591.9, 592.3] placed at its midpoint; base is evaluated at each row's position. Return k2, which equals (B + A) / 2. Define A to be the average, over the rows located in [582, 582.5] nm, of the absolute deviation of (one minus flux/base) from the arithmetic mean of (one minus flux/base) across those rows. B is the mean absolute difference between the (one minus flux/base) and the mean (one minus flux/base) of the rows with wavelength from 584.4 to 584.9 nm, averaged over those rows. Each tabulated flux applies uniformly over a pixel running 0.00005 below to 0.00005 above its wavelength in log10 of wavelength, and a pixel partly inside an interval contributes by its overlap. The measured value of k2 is 0.007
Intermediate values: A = 0.009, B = 0.0049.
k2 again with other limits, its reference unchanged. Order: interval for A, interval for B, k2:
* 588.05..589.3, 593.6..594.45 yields 0.017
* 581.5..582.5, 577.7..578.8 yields 0.017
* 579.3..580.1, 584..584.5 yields 0.013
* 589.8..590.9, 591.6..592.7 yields 0.023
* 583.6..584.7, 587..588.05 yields 0.024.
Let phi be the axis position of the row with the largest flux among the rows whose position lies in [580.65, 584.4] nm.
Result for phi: 580.852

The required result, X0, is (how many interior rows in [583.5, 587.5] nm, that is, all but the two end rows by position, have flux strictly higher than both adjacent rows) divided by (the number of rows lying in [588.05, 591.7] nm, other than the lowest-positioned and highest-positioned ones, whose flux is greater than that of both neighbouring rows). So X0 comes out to 1.0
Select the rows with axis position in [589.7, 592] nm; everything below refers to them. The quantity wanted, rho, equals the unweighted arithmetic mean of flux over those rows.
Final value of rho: 18.0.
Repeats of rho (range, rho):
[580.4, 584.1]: 19.3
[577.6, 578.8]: 18.1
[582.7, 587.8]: 19.0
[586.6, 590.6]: 18.5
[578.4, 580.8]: 19.3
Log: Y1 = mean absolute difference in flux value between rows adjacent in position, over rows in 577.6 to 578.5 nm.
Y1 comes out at 0.47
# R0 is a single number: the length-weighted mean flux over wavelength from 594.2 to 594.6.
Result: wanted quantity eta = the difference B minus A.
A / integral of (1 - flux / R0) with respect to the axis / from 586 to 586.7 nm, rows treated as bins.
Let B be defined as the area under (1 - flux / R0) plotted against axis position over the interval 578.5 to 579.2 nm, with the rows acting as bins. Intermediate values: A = 0.001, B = -0.018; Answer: -0.02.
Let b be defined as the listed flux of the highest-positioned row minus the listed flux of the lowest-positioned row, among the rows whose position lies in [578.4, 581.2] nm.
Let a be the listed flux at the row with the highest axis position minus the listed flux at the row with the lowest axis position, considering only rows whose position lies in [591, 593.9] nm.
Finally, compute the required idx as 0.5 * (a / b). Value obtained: 0.2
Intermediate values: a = 0.59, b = 1.29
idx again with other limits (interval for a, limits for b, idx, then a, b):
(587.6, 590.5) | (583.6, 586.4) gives 2.1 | -2.46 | -0.58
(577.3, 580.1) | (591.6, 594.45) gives 0.4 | 0.17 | 0.24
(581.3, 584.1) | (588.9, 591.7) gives -0.2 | -0.38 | 1.03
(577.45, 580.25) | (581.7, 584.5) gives 1.3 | 0.13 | 0.05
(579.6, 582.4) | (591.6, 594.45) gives -2.5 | -1.20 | 0.24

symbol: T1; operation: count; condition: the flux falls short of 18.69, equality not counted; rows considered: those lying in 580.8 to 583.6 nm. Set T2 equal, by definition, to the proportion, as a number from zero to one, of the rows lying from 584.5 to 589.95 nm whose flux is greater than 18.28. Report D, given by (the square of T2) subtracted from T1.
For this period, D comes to -0.3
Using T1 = 0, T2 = 0.5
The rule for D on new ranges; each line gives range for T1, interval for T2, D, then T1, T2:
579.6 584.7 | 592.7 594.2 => -0.8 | 0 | 0.9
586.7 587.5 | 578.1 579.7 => -0.7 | 0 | 0.8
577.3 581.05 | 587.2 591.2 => 6.9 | 7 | 0.3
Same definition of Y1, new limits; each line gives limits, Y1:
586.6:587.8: 0.34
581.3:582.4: 0.07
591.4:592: 0.18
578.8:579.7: 0.39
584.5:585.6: 0.22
